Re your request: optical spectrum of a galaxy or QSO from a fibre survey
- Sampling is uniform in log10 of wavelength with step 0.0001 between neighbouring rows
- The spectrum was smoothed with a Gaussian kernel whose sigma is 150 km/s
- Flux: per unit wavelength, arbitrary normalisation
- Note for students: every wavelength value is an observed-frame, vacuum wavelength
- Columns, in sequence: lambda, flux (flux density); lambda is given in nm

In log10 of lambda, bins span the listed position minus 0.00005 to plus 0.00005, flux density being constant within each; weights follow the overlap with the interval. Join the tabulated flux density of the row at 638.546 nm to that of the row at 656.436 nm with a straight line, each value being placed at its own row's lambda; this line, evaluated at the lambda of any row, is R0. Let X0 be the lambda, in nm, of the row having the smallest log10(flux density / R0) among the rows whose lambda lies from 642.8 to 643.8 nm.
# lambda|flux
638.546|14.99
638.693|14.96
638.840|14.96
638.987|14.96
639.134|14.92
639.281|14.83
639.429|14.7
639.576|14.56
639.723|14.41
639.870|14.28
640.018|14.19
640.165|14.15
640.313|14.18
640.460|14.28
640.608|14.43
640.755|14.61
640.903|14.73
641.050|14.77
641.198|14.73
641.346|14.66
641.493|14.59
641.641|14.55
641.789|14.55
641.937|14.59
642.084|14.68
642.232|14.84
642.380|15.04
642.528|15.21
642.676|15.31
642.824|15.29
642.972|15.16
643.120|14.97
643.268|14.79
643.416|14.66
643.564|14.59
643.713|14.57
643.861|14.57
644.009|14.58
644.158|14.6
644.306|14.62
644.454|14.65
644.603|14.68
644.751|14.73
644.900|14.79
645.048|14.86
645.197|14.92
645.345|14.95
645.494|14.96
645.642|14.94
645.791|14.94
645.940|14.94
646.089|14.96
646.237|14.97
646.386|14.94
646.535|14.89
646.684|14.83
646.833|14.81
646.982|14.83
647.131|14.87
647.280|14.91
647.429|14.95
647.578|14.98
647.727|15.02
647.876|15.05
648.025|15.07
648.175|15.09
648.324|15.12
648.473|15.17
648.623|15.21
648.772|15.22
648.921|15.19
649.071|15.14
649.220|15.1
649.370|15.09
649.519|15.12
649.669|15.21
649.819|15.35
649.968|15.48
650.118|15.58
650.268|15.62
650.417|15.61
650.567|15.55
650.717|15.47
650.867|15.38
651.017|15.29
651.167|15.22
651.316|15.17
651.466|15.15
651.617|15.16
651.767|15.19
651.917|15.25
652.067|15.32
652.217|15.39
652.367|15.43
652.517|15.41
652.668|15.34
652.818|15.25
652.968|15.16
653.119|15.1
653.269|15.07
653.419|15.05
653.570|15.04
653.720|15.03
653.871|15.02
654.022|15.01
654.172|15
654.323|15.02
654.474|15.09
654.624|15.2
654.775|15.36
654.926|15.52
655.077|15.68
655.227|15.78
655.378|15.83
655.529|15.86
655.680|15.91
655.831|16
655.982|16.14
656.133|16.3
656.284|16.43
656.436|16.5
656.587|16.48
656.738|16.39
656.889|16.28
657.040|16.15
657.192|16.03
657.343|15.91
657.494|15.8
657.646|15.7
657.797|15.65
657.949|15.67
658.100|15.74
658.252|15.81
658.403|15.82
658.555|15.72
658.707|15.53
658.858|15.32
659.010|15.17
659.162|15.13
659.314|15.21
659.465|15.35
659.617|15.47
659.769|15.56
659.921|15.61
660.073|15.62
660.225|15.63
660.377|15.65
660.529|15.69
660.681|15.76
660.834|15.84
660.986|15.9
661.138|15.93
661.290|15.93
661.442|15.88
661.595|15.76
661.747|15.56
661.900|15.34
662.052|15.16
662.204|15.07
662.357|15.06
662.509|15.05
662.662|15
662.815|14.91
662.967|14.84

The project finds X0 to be 643.713 nm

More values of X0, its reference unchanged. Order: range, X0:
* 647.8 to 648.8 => 647.876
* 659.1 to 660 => 659.162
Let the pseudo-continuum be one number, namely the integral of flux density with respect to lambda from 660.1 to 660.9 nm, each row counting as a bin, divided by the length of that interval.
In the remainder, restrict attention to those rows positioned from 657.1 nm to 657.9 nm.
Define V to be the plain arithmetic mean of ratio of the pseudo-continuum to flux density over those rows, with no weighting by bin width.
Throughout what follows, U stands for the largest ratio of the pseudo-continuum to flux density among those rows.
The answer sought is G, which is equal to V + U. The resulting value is 2.00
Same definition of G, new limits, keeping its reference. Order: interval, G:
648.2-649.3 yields 2.07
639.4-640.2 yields 2.20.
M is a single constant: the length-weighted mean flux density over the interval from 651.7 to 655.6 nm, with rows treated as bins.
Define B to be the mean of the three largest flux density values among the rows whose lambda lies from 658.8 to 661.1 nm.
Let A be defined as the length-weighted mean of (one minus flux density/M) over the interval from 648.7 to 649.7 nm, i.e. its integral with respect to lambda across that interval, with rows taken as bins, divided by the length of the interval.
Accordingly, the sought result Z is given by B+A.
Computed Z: 15.8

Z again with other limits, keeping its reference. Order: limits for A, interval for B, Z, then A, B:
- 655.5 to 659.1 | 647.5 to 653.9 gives 15.6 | -0.042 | 15.6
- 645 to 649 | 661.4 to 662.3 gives 15.8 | 0.020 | 15.7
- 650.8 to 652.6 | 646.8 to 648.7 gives 15.2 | 0.000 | 15.2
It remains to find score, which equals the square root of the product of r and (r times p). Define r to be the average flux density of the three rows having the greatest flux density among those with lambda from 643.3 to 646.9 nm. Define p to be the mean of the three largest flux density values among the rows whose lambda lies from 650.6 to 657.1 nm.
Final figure 60.7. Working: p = 16.5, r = 15.0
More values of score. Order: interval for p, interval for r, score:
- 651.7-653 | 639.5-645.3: 59.9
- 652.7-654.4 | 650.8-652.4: 60.0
